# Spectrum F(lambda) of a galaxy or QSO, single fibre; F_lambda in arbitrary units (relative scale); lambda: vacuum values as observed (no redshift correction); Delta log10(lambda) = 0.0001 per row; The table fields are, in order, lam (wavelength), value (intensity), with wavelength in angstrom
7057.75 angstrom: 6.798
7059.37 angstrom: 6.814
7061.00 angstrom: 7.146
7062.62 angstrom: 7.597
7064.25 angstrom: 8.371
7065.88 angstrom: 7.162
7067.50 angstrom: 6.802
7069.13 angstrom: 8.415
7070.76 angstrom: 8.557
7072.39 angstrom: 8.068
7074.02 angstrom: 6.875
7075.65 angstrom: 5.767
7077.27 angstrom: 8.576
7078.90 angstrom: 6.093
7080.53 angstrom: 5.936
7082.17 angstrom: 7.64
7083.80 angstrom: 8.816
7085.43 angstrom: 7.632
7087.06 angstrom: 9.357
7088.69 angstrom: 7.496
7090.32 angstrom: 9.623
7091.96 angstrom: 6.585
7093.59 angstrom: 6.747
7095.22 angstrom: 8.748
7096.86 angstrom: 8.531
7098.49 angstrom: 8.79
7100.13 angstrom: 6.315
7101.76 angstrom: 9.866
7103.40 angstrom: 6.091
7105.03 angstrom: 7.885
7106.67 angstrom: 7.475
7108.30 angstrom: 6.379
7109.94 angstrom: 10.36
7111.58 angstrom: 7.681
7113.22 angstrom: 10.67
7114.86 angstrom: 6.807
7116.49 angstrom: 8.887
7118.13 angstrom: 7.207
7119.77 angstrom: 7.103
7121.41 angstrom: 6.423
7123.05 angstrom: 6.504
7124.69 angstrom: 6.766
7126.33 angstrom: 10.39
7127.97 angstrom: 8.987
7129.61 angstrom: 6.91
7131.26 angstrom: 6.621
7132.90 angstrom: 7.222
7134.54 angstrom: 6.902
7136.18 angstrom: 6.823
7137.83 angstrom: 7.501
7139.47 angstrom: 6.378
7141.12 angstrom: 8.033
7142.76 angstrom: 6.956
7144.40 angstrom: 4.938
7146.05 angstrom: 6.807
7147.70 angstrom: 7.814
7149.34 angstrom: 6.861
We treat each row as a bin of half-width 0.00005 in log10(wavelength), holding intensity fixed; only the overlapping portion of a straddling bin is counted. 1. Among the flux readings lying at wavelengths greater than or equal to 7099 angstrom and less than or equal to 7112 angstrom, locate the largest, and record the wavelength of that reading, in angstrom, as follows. 7109.94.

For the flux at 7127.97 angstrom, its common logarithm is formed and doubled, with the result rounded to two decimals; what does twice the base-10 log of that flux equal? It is 1.91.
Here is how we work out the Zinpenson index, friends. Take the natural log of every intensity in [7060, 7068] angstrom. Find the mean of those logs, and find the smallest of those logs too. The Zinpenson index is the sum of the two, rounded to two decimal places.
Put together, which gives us 3.92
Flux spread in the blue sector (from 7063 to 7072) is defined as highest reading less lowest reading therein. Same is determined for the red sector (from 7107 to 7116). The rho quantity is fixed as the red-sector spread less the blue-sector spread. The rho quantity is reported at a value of 2.5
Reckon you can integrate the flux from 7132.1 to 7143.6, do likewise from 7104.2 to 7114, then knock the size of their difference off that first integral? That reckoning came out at 81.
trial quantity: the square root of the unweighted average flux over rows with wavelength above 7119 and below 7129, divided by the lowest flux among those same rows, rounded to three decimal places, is 0.432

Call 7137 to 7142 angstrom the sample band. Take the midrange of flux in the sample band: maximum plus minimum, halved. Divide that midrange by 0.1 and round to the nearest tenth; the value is 72.1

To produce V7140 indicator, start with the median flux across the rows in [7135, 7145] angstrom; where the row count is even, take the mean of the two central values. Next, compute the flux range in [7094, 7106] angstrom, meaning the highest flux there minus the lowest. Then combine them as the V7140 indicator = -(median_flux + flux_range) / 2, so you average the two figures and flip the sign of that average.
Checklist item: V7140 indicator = -5.3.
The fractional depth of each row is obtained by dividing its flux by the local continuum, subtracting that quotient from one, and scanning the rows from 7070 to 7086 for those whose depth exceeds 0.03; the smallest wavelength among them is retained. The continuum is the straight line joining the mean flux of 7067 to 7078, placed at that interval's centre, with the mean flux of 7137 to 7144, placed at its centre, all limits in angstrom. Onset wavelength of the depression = 7074.02 angstrom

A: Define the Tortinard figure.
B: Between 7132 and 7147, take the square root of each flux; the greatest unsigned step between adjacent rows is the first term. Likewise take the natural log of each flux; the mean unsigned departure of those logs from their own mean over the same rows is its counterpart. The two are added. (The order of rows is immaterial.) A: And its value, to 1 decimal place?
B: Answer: 0.5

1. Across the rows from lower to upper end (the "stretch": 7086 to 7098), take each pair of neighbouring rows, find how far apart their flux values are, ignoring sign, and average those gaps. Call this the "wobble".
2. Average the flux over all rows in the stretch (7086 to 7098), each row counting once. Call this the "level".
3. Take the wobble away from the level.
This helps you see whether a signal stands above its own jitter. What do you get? 6.6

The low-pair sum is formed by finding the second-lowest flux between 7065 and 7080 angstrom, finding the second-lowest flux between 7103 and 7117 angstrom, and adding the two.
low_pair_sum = 12.5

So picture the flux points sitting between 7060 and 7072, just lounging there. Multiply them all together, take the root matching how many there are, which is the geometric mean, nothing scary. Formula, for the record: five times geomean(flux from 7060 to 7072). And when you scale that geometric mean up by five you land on 38.5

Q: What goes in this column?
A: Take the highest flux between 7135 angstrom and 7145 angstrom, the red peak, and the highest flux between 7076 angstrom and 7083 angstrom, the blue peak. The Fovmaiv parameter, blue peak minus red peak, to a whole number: 1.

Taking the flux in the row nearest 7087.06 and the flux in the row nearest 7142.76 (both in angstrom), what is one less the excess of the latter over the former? 3.4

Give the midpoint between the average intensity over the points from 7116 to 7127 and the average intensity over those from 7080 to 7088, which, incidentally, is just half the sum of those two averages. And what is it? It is 7.74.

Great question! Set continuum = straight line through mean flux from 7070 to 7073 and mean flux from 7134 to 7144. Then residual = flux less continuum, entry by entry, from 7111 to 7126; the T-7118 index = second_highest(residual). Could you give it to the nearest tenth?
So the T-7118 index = 1.4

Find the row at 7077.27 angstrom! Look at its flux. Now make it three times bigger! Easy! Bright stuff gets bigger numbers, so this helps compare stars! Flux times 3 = 25.7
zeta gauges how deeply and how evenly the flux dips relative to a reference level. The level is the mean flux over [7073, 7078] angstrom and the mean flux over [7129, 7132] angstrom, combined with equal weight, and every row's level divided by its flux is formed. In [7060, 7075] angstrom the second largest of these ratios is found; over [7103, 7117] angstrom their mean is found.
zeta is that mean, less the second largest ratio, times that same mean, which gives -0.10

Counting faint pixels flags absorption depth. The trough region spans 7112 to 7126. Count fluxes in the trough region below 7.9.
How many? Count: 6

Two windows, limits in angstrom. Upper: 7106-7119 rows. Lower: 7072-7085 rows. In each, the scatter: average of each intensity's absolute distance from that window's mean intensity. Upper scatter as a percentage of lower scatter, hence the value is 127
